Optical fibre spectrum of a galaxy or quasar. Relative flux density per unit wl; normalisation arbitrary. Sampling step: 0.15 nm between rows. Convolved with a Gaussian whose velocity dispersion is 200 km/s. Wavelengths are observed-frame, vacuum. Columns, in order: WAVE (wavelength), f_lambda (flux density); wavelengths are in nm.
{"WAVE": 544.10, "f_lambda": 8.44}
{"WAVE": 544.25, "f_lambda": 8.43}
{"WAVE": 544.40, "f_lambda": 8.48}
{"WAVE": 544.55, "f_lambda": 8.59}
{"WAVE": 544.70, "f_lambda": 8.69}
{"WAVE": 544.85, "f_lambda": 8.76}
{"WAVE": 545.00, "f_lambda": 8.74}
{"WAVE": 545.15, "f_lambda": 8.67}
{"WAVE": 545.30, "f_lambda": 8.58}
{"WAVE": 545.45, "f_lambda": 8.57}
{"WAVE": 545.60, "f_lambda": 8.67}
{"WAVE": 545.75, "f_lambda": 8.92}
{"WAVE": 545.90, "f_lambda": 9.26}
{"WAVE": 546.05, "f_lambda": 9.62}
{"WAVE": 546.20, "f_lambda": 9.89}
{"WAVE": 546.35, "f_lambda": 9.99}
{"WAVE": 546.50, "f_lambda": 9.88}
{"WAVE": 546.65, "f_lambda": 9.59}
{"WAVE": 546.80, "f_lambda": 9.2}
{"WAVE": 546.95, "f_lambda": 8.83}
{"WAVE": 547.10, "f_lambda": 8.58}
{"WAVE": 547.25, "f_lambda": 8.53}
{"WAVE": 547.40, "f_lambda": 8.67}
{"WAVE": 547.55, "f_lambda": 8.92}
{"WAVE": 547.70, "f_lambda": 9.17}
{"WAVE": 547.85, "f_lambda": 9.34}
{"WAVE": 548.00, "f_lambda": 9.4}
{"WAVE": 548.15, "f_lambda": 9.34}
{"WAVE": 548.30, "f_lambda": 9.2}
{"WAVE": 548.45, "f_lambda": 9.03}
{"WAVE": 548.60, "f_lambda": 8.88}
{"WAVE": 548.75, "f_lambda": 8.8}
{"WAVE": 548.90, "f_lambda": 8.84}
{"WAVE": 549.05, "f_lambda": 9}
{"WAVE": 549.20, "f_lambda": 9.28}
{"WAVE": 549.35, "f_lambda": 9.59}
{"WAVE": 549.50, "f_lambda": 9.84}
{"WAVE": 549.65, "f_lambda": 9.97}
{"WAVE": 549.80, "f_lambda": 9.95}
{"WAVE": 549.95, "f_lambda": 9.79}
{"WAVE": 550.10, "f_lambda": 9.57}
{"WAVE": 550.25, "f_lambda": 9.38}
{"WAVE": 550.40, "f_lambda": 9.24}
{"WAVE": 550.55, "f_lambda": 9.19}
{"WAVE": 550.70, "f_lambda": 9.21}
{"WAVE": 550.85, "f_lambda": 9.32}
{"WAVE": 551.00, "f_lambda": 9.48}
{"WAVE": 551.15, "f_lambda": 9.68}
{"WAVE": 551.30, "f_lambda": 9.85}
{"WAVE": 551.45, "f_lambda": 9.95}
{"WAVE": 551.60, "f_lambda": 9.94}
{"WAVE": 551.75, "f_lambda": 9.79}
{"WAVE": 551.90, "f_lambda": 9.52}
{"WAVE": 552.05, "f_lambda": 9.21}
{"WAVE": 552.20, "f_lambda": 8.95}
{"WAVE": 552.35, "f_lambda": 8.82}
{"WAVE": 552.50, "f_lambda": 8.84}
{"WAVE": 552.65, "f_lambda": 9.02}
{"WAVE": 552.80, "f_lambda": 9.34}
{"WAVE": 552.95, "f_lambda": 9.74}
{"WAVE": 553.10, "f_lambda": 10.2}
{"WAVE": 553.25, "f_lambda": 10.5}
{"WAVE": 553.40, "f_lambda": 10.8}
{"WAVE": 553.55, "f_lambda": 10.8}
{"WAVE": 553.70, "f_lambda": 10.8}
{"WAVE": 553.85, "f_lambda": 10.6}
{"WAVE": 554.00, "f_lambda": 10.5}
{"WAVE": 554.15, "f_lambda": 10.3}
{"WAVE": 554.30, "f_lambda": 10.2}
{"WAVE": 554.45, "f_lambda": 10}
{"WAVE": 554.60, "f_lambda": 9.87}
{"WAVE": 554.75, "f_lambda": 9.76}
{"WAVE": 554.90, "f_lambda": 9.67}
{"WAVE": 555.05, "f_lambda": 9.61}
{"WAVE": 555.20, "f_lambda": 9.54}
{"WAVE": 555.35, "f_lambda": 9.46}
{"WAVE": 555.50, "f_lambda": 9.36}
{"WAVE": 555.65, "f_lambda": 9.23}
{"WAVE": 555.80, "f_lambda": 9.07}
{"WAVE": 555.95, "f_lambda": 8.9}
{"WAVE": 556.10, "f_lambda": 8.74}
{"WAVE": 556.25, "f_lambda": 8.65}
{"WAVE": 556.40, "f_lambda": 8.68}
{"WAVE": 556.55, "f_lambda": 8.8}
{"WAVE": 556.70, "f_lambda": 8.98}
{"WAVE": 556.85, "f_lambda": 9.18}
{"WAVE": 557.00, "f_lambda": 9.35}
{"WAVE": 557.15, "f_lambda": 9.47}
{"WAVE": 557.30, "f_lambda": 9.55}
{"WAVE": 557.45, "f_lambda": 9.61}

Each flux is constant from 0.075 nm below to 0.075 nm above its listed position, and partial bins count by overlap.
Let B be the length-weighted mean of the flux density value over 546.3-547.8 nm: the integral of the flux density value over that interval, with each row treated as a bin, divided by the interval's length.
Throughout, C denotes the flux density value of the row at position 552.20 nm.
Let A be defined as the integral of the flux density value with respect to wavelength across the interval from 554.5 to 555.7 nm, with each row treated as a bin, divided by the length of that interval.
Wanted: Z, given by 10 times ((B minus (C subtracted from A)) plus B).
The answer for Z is 176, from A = 9.58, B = 9.1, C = 8.95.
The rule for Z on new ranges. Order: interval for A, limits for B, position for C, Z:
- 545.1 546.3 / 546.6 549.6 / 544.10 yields 176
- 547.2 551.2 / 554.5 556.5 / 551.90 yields 188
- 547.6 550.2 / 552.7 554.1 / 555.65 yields 206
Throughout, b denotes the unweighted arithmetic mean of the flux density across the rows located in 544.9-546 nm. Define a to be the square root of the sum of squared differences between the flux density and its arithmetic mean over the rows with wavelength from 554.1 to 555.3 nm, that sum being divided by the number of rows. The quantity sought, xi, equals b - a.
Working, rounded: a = 0.26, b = 8.8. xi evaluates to 8.5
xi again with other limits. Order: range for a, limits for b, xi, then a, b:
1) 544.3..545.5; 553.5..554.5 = 10.4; 0.09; 10.5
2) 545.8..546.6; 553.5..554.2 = 10.3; 0.26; 10.6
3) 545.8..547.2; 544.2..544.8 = 8.1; 0.47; 8.5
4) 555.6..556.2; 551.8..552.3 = 9.0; 0.18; 9.2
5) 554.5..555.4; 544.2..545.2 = 8.5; 0.14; 8.6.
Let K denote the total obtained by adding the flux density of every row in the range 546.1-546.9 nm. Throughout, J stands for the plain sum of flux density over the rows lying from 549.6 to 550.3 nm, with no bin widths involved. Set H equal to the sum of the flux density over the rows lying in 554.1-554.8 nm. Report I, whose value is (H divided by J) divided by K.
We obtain 0.0212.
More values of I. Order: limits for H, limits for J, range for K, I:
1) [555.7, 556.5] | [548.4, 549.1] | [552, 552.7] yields 0.0220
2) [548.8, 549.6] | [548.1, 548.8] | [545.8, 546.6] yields 0.0211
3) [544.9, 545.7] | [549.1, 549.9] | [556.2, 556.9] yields 0.0201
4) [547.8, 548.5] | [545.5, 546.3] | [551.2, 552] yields 0.0204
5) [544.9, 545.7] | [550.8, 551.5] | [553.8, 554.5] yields 0.0174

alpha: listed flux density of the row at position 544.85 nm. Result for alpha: 8.76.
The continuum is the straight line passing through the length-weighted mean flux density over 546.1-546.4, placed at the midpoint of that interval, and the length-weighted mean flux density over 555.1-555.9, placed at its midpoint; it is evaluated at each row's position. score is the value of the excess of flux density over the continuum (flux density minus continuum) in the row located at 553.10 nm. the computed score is 0.7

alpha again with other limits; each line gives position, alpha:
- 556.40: 8.68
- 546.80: 9.2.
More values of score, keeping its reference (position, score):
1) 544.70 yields -1.3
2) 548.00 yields -0.4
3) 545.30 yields -1.4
